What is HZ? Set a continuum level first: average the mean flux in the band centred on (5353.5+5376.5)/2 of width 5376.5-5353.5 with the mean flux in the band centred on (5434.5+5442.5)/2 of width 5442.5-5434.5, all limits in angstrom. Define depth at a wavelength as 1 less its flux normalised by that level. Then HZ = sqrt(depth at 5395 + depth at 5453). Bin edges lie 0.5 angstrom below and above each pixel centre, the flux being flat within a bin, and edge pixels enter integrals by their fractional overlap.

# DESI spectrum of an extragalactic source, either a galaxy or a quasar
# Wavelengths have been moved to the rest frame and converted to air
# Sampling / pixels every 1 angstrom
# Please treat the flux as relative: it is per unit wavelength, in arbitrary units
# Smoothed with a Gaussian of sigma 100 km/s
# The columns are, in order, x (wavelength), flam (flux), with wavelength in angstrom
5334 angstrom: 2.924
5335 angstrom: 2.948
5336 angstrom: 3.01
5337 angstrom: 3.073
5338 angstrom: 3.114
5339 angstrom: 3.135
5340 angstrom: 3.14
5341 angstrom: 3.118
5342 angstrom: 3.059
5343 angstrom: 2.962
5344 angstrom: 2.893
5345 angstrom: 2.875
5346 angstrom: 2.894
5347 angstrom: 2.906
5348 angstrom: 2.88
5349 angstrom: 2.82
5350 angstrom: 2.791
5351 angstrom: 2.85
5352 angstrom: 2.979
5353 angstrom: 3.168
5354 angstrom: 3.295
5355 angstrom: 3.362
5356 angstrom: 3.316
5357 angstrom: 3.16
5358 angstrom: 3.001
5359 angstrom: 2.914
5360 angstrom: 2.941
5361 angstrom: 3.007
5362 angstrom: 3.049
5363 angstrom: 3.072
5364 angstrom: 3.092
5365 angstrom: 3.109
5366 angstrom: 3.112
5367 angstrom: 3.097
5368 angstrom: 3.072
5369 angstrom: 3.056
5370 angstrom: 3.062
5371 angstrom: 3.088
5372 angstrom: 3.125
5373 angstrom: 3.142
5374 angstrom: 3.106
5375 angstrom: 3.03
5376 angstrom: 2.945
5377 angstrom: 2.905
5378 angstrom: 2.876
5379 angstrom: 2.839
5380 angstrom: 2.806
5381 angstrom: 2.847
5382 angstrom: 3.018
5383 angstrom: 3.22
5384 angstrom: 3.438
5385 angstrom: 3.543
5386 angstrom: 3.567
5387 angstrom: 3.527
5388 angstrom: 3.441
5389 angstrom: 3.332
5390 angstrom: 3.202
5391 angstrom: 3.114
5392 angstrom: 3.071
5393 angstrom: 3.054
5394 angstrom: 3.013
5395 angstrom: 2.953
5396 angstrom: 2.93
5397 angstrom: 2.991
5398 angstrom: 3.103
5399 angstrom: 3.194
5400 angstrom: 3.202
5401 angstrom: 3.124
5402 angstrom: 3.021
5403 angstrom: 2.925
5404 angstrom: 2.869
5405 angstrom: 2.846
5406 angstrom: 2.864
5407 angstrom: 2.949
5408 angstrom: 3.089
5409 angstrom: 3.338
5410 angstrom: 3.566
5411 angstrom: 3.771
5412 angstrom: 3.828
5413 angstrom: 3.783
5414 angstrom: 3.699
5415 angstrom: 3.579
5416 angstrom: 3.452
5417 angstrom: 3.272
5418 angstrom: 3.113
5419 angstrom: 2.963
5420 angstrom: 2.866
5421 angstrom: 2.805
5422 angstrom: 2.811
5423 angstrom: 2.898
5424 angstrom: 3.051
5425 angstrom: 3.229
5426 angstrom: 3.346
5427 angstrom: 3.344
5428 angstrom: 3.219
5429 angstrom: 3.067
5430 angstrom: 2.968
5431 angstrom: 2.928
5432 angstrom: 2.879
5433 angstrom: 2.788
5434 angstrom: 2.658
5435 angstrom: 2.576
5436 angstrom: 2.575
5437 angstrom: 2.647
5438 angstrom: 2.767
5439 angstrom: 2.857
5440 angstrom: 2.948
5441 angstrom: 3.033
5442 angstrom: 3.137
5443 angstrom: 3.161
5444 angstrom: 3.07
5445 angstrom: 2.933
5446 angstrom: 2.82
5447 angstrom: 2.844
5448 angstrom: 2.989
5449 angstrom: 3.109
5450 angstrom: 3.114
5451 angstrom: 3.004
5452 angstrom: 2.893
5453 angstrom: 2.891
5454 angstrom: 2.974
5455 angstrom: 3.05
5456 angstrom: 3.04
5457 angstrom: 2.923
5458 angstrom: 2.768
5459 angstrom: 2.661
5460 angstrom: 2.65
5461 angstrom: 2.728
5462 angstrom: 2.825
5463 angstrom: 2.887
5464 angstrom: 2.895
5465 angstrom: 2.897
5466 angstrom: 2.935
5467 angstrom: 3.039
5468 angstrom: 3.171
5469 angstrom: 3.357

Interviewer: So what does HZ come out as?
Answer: 0.15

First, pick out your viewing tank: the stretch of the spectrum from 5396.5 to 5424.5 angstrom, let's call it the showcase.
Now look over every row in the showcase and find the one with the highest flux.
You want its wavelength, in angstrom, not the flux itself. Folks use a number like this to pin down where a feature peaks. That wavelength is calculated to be 5412 angstrom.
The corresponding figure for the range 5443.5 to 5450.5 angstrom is 5450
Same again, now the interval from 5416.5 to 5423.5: 5417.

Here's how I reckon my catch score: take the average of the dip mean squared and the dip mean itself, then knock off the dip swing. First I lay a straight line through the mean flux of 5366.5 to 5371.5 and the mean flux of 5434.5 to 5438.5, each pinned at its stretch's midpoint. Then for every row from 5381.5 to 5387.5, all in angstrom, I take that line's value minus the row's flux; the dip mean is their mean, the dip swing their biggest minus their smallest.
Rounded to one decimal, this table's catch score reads -0.7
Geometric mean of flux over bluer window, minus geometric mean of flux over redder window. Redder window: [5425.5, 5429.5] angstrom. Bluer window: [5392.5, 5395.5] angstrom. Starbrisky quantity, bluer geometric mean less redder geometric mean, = -0.24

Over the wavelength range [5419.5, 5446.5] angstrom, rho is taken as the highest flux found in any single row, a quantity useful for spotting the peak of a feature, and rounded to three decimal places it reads 3.346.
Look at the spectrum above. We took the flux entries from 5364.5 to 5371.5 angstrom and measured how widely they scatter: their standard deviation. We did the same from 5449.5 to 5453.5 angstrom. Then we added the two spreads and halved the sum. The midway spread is 0.06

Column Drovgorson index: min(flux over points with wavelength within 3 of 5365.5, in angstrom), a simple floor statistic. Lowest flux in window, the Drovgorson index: 3.072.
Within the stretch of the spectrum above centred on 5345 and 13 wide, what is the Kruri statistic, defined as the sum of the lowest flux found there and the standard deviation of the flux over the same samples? 2.91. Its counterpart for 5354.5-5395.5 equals 3.00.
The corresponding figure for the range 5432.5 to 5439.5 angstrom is 2.68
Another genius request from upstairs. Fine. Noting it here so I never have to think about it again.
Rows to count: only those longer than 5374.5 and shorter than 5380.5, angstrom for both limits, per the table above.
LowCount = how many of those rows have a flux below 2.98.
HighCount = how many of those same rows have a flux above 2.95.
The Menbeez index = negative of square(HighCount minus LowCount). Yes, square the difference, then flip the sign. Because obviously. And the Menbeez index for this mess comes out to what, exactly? -16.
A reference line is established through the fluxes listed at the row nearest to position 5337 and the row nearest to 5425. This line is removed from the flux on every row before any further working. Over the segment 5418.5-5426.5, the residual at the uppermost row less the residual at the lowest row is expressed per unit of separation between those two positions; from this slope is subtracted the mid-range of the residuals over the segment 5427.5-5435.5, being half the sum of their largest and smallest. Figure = 0.4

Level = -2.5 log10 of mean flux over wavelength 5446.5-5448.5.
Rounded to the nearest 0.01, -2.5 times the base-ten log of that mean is -1.16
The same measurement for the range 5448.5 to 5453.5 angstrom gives -1.19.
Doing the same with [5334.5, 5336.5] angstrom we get -1.19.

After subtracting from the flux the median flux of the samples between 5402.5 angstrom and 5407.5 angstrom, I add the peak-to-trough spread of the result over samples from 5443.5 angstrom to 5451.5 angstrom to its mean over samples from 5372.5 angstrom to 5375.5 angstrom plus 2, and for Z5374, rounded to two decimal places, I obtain 2.52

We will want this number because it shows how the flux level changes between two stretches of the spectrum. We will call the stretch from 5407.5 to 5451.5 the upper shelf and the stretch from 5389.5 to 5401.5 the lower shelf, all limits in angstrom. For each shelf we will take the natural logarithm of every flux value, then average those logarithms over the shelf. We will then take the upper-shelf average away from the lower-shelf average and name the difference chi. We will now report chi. 0.00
